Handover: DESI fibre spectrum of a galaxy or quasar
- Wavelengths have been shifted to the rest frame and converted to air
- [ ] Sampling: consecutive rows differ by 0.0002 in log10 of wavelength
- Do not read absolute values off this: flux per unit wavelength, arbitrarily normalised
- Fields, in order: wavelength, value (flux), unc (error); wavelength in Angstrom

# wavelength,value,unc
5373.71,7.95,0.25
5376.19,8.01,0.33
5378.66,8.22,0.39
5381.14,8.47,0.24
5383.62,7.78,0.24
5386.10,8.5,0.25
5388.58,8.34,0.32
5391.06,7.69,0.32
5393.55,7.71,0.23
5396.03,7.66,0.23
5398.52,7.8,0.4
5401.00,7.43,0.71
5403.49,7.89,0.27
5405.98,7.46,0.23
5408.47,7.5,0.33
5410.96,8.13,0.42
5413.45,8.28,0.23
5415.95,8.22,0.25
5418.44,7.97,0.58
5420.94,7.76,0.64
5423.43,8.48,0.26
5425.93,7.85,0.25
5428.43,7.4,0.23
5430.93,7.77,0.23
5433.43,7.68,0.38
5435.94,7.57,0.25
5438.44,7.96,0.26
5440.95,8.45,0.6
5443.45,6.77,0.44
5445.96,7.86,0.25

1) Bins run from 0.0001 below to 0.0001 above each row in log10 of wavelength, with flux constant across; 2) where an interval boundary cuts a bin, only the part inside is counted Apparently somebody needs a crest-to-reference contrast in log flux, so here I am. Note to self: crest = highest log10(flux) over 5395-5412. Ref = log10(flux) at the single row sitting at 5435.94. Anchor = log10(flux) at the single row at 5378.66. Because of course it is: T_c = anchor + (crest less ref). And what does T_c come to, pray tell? 0.95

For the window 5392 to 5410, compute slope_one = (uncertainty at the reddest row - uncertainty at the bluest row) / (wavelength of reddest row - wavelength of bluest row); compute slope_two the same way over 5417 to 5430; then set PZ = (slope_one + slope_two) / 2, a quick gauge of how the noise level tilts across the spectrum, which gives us -0.014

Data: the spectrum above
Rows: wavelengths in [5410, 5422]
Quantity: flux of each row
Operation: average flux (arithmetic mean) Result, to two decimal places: 8.07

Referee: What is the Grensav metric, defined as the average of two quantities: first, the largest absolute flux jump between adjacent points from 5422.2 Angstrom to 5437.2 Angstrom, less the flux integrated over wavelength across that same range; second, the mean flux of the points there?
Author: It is -54.2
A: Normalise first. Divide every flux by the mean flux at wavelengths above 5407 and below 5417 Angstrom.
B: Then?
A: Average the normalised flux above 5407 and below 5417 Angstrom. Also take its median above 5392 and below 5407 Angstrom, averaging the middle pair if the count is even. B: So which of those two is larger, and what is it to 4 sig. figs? 1.000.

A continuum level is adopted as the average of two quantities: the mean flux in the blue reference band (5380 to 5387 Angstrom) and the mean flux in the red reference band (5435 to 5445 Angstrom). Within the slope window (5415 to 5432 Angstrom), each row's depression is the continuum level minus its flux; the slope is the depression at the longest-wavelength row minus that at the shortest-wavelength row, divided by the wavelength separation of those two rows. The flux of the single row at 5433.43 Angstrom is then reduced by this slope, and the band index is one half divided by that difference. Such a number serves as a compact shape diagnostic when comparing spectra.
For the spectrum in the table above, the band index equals 0.0654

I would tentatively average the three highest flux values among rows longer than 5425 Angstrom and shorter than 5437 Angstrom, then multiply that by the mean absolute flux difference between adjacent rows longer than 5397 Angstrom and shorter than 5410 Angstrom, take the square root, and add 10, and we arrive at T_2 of 11.6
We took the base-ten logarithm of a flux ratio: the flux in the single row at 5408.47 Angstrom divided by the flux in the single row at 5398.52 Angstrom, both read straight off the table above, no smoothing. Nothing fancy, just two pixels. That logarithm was -0.017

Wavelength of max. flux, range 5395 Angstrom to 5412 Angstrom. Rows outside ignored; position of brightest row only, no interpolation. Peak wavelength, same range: 5410.96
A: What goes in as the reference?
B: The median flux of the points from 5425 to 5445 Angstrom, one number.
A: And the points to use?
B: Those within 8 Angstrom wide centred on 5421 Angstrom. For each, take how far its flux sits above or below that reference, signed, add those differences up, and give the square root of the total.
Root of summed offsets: 1.02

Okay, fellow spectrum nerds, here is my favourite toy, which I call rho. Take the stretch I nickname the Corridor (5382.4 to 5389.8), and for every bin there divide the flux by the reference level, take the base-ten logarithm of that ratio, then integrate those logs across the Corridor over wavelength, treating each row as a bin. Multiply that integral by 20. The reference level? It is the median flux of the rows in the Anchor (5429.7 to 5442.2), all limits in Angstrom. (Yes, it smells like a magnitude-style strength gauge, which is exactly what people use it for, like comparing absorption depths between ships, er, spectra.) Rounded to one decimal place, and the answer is 3.5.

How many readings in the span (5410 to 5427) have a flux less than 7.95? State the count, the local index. 2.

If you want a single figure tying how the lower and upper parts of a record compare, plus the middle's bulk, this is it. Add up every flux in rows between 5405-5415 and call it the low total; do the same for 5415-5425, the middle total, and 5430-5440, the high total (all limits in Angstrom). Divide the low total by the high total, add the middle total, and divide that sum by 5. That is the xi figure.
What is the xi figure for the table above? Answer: 6.69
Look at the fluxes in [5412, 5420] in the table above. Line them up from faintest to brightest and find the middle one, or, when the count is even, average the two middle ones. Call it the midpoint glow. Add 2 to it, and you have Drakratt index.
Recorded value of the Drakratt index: 10.2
